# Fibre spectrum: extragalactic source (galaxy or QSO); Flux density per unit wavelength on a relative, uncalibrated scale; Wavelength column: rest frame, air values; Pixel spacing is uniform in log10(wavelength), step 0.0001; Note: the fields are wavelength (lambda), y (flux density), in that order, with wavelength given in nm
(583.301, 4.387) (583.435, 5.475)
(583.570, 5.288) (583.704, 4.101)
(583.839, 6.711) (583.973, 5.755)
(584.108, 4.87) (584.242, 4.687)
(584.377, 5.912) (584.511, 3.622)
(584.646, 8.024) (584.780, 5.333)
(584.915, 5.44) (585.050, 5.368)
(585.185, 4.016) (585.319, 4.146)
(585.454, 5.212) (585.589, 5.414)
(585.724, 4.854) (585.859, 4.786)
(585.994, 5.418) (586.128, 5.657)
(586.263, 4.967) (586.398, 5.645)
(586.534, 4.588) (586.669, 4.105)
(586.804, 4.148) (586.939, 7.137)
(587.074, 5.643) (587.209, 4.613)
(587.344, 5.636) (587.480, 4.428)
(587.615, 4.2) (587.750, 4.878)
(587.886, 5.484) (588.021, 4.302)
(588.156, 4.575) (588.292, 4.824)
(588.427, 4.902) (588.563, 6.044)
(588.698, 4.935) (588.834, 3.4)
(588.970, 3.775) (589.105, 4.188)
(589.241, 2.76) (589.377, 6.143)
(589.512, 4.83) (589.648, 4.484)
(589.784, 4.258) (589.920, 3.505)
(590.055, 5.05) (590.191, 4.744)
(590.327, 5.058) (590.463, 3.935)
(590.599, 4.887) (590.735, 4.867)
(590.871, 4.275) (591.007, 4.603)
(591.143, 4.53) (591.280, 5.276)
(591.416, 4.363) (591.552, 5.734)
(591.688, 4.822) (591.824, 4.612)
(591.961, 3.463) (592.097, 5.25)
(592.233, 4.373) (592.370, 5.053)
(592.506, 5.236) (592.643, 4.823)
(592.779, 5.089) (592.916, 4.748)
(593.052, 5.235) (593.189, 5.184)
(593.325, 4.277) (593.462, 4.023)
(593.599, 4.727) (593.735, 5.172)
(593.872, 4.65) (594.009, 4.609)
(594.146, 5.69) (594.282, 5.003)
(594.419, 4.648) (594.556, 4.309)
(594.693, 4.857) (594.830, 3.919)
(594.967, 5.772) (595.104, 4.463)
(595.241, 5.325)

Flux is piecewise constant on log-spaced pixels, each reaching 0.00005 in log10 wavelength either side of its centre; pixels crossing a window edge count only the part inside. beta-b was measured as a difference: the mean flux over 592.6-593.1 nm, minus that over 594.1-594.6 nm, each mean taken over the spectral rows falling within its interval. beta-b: 0.1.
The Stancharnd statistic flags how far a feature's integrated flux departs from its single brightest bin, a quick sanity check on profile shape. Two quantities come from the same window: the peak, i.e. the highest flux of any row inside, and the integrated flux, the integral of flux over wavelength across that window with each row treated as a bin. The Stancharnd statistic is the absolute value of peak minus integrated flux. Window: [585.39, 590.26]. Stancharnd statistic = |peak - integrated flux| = 16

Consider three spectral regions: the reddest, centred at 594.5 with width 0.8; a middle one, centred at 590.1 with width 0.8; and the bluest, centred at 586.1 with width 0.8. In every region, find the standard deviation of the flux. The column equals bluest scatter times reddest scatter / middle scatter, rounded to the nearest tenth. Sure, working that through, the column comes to 0.4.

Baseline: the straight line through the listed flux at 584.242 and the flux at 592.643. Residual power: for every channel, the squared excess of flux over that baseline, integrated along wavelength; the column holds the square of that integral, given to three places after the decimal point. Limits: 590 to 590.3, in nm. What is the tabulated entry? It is 0.000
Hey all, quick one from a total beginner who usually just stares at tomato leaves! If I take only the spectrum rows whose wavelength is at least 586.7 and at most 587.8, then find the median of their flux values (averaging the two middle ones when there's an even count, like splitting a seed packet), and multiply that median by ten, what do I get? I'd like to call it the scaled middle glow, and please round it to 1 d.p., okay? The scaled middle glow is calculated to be 47.5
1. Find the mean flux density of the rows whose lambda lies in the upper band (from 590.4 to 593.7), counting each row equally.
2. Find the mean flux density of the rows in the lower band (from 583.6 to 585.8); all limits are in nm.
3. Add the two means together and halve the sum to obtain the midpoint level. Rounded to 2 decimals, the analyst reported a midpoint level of 4.97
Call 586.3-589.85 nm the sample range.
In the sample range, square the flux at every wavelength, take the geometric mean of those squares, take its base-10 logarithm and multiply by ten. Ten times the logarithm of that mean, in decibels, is 13.4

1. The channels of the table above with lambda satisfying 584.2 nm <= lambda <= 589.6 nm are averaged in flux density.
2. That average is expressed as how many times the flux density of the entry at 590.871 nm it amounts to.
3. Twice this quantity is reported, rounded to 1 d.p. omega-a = 2.3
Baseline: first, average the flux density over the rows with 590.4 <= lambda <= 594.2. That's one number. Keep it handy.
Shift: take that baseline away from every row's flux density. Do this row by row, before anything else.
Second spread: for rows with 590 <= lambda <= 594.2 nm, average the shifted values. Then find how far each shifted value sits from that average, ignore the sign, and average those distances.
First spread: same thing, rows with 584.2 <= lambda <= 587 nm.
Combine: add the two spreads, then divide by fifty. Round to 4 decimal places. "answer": 0.0223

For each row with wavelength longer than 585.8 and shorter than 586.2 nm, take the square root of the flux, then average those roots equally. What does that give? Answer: 2.30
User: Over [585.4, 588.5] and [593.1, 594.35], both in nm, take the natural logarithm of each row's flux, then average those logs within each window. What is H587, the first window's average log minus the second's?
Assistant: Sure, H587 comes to 0.04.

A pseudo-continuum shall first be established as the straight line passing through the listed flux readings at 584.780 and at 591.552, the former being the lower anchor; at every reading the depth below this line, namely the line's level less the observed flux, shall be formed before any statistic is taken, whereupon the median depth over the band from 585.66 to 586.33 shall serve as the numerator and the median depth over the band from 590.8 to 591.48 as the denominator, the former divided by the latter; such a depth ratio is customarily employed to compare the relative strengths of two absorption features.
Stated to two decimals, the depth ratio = 0.38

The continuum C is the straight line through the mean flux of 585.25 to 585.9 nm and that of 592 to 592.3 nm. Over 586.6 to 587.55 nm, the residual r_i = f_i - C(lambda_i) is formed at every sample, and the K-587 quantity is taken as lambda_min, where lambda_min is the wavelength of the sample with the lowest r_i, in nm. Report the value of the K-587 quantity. 586.669 nm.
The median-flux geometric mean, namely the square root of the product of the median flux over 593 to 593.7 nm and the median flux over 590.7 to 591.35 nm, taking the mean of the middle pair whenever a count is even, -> 4.66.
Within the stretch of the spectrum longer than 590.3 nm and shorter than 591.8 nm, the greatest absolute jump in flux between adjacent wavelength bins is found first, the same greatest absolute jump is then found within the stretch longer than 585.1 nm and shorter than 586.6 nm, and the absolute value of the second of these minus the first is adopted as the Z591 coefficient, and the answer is 0.3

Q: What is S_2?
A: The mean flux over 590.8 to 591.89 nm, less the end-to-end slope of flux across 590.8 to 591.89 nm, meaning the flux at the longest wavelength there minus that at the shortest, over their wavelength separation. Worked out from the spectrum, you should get 4.4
